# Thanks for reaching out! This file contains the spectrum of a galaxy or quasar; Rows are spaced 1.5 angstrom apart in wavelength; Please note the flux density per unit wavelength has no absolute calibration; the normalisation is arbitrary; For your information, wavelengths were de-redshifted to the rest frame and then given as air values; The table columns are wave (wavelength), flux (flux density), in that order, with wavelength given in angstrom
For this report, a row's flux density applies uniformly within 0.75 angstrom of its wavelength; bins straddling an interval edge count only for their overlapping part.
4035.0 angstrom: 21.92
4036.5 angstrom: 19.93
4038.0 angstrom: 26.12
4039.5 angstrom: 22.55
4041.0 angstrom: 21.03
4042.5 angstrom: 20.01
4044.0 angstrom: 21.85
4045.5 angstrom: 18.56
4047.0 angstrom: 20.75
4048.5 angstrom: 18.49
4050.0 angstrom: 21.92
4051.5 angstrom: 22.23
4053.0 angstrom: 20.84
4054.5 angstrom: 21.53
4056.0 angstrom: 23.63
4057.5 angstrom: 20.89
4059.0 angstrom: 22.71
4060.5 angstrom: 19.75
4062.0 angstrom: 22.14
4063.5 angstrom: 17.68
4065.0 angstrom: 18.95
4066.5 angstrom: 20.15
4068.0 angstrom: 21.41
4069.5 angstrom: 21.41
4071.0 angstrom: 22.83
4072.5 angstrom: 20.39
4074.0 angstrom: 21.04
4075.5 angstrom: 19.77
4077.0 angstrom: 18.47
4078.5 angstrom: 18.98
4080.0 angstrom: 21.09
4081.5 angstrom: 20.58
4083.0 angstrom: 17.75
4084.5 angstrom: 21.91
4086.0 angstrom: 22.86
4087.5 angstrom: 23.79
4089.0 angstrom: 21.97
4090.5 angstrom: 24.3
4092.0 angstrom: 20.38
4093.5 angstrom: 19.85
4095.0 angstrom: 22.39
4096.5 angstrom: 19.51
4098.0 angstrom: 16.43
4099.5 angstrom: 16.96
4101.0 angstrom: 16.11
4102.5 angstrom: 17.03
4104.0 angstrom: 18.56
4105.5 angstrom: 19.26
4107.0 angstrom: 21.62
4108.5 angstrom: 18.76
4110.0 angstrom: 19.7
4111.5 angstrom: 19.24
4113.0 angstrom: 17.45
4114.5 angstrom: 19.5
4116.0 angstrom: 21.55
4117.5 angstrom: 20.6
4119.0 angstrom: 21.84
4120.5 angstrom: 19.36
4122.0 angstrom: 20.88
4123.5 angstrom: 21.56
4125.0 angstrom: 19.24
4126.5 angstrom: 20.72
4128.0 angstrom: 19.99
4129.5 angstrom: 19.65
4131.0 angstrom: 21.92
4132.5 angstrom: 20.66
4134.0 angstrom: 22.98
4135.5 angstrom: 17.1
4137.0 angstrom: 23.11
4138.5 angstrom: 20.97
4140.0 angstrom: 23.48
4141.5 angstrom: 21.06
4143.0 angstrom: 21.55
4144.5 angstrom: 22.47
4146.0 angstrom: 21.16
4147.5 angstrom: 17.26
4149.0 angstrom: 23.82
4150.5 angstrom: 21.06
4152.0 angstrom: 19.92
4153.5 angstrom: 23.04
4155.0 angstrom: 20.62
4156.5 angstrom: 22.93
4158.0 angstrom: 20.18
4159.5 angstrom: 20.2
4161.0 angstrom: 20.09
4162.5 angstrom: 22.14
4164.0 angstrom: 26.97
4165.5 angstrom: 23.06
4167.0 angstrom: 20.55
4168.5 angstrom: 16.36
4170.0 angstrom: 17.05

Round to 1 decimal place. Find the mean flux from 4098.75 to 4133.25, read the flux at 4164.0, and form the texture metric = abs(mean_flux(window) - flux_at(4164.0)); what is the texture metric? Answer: 7.3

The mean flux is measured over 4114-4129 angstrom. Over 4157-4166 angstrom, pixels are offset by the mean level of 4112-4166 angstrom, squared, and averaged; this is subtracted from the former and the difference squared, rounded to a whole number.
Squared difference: 183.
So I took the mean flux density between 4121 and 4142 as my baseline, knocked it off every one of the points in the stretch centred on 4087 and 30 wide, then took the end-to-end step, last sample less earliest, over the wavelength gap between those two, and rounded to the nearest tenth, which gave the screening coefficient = -0.2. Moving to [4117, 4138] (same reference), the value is 0.1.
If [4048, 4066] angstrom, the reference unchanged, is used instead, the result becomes 0.0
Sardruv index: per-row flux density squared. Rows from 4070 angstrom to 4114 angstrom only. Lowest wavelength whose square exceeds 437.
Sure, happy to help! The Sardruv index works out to 4071.0 angstrom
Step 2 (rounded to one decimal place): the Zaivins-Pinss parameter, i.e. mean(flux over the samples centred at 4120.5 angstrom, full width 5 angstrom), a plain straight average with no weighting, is 20.7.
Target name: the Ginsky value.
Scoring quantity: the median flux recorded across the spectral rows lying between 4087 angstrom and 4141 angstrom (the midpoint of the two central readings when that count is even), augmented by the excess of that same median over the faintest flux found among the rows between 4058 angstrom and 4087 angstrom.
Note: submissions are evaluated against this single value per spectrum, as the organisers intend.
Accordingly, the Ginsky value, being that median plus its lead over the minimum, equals 22.7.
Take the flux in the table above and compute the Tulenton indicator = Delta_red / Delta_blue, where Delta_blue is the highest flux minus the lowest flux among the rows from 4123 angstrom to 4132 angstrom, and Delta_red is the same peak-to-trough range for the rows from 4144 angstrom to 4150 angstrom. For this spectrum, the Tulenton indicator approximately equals 2.4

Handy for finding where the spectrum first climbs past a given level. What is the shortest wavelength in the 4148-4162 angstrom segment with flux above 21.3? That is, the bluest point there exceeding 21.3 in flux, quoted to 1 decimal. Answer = 4149.0 angstrom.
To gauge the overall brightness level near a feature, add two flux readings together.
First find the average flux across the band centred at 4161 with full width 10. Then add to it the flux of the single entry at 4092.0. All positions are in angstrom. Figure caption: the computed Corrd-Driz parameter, 42.6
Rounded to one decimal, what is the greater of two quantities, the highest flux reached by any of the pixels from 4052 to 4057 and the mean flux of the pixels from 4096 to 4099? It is 23.6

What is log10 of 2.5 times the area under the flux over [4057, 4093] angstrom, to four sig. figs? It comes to 3.274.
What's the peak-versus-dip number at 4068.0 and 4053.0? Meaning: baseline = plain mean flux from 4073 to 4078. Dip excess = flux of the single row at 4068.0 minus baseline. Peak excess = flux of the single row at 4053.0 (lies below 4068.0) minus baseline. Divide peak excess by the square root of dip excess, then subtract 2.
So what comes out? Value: -1.2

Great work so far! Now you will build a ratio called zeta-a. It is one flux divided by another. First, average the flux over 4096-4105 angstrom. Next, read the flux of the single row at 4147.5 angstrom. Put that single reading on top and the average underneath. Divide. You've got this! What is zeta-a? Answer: 0.99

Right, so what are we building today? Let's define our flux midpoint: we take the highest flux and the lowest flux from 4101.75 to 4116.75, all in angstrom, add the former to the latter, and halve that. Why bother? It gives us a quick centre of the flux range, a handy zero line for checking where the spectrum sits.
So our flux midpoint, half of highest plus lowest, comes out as 19.3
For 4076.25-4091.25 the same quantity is 21.0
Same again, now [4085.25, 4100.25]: 20.4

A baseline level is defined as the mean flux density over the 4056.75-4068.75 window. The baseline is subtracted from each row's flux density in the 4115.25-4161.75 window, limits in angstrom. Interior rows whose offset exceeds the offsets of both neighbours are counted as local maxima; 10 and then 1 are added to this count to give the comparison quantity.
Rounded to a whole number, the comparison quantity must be 23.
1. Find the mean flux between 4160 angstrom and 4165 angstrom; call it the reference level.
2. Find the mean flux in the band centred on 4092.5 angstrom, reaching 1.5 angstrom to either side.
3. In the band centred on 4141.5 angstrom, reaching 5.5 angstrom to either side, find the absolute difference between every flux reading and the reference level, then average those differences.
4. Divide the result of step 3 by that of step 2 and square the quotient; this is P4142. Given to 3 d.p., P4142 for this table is 0.004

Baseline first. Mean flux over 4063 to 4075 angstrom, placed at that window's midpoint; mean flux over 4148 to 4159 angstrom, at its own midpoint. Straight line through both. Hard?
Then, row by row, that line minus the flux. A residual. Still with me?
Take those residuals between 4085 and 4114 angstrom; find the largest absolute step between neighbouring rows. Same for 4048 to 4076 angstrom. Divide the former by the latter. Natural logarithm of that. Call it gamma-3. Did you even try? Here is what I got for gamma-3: -0.13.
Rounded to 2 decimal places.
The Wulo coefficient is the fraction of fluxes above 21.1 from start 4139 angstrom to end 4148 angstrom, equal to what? 0.67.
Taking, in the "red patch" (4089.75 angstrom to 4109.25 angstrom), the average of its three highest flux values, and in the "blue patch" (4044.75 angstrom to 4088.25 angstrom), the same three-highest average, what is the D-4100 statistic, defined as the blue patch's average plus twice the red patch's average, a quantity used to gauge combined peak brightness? 69.0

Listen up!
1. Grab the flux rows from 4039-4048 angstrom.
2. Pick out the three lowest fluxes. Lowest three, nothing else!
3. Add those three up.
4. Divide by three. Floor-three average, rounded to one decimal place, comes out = 19.8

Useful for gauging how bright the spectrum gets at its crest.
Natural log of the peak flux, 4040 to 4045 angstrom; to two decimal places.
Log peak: 3.08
